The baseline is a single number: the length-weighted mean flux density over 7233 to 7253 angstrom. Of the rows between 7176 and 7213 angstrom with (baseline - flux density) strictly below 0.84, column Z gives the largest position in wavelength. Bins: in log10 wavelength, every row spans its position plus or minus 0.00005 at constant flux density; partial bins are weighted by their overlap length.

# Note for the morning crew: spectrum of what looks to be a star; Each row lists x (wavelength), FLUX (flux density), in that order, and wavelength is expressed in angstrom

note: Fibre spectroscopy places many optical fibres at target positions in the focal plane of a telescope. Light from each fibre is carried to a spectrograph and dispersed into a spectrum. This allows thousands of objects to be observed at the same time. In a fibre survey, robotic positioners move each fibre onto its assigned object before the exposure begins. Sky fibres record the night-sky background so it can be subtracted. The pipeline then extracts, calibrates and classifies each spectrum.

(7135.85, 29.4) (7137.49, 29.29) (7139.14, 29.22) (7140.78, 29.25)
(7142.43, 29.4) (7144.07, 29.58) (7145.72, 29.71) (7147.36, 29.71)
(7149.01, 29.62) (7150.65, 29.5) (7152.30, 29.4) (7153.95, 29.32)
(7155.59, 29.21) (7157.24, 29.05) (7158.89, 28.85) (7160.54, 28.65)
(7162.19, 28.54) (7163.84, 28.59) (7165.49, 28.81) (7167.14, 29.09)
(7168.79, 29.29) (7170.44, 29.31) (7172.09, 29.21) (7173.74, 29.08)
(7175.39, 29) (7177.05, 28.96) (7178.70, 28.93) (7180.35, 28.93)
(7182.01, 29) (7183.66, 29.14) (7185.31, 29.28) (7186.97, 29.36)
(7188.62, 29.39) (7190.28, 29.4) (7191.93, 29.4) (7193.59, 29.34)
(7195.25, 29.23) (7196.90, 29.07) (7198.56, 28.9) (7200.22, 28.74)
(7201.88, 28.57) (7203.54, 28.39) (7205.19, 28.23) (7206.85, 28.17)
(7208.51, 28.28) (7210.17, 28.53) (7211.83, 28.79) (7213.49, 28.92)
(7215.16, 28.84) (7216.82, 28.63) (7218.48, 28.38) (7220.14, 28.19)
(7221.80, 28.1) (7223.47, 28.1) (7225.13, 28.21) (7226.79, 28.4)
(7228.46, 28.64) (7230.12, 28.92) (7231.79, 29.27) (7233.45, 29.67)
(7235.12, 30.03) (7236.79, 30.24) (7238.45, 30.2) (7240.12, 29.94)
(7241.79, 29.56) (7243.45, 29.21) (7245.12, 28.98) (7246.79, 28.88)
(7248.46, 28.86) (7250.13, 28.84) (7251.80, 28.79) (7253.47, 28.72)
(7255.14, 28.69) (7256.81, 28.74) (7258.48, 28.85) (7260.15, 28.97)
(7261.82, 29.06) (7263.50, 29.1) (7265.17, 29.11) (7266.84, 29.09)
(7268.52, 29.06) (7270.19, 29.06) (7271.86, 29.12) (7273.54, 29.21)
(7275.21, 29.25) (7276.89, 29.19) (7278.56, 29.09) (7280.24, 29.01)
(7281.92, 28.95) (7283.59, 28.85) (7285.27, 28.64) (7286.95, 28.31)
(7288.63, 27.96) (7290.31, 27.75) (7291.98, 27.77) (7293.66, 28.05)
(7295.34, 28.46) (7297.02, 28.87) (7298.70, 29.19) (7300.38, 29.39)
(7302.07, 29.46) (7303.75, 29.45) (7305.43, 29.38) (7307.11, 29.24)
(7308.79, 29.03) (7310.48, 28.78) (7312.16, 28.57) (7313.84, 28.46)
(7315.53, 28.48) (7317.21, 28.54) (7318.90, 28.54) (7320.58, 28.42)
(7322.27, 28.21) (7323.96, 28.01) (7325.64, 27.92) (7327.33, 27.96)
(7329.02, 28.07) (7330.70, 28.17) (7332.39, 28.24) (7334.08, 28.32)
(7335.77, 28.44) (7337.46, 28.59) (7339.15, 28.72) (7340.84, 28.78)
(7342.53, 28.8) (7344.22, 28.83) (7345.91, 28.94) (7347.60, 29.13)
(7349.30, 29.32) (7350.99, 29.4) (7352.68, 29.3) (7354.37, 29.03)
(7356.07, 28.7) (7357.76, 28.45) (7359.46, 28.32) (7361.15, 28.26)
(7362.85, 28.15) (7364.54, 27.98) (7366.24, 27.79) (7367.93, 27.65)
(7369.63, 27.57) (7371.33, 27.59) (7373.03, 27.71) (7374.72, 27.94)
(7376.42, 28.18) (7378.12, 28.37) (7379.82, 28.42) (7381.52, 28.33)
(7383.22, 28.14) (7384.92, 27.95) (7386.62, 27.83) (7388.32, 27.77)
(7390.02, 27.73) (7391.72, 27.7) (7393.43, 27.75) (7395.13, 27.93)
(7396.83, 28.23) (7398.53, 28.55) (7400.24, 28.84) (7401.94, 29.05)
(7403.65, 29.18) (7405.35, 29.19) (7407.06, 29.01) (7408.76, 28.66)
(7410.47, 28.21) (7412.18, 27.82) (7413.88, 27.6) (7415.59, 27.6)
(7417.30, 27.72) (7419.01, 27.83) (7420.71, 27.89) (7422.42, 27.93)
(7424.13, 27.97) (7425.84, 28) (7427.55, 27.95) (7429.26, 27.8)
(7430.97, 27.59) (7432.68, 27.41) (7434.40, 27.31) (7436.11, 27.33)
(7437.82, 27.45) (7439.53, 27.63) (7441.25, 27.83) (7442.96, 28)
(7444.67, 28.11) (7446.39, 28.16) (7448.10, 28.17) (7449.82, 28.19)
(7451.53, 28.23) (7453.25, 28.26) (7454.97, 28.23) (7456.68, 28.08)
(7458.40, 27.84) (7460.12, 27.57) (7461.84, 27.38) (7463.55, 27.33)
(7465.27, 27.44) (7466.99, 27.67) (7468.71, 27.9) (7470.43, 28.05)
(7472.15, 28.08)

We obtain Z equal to 7211.83 angstrom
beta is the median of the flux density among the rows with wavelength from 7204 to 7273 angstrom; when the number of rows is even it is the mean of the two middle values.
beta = 28.86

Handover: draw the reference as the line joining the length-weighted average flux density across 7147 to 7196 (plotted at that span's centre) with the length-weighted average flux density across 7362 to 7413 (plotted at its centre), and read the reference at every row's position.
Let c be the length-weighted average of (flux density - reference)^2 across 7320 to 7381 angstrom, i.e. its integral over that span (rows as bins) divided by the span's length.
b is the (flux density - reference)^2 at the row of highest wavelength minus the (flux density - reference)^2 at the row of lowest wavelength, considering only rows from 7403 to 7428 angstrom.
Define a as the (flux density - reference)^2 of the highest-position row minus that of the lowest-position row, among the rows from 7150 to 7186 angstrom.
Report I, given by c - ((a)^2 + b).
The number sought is 1.40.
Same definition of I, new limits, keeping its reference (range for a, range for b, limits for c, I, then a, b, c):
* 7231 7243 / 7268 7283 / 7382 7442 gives 0.13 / 0.38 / -0.03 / 0.240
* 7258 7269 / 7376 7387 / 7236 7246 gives 0.81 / 0.11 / 0.12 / 0.941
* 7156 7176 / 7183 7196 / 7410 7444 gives 0.08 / -0.01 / 0.03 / 0.117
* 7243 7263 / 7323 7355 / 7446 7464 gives -0.19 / -0.05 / 0.30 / 0.108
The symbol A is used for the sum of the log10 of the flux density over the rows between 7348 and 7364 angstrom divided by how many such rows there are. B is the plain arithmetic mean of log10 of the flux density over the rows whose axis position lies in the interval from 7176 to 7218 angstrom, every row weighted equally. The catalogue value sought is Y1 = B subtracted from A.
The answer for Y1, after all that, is -0.002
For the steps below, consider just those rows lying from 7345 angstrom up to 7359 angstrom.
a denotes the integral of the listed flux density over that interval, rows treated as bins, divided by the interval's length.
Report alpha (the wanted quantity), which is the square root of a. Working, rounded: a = 29.0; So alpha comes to 5.385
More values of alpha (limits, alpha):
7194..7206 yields 5.363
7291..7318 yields 5.369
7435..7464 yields 5.280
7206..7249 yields 5.378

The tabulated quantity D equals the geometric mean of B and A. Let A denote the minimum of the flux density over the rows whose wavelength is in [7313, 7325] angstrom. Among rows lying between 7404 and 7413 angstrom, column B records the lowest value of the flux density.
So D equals 27.9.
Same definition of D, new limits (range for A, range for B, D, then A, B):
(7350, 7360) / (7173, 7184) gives 28.6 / 28.32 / 28.93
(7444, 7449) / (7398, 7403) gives 28.3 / 28.11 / 28.55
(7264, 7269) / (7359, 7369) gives 28.3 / 29.06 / 27.65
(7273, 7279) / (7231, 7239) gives 29.2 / 29.09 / 29.27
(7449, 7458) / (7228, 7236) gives 28.4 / 28.08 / 28.64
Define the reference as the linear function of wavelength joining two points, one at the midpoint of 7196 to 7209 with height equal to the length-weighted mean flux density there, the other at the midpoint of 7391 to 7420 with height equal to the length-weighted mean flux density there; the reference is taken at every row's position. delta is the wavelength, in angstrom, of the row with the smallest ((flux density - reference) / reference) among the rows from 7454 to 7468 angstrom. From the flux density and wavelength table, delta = 7463.55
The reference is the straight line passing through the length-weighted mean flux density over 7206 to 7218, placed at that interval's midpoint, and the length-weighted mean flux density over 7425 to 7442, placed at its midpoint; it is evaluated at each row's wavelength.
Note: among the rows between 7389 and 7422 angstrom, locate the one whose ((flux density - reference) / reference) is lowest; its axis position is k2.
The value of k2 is 7413.88 angstrom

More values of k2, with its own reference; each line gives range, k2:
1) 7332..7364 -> 7332.39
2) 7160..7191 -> 7162.19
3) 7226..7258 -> 7226.79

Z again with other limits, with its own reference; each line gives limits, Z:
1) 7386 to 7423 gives 7408.76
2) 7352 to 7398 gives 7356.07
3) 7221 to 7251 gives 7250.13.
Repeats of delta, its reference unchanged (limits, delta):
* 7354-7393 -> 7369.63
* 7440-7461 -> 7460.12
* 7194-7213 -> 7206.85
